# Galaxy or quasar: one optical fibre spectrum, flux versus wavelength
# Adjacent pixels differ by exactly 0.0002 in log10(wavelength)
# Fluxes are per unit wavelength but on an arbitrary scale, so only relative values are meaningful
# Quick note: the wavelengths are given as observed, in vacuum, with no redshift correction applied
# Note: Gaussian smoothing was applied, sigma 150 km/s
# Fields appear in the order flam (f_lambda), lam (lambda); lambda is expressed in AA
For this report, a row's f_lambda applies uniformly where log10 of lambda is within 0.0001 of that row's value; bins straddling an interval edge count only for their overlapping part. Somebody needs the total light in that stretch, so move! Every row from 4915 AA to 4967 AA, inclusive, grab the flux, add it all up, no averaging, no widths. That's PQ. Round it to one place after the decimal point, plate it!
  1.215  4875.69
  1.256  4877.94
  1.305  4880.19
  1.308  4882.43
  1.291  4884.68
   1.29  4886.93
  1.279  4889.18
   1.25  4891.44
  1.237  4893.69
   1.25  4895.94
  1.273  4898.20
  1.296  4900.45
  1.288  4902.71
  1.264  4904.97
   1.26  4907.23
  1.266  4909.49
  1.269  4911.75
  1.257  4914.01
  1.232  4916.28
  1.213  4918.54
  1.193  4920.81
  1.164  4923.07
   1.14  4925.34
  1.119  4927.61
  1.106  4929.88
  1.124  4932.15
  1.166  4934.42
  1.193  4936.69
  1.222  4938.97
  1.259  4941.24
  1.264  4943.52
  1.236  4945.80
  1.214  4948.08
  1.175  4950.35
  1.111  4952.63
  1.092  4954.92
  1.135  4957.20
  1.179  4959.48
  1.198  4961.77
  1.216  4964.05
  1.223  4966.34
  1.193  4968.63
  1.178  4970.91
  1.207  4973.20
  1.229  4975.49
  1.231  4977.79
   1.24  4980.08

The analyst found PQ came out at 27.2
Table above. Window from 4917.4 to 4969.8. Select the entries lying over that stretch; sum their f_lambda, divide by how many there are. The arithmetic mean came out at 1.18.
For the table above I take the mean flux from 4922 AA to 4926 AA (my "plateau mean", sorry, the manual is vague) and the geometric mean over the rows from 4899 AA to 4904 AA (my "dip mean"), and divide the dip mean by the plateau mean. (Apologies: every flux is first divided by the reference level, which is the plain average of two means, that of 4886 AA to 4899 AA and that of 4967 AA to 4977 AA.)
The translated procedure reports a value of 1.12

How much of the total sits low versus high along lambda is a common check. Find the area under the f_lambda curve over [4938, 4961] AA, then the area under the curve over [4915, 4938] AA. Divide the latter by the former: 0.98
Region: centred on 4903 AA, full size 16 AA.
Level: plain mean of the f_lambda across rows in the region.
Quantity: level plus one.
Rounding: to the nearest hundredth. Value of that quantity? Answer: 2.27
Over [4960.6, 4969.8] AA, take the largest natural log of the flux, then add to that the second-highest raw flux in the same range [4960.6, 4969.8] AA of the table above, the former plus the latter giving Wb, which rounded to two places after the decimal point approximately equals 1.42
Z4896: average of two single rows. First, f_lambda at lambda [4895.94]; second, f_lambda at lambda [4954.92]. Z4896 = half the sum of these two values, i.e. 1.171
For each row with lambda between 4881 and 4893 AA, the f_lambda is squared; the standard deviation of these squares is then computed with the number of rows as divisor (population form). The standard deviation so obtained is 0.0490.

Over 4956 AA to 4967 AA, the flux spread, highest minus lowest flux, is 0.088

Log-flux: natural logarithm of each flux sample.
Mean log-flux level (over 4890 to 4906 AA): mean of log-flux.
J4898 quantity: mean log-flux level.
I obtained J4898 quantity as 0.235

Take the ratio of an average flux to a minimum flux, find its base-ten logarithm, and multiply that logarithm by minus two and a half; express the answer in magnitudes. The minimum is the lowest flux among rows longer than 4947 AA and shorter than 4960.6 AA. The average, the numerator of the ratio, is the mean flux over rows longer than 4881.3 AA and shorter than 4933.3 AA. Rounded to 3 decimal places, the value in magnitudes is -0.132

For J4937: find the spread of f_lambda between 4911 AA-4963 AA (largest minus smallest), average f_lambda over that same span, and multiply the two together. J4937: 0.21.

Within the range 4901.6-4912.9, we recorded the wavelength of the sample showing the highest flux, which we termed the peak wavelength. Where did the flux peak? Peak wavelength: 4902.71 AA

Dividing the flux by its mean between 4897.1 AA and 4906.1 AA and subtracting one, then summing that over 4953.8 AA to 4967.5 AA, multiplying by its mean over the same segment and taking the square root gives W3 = 0.20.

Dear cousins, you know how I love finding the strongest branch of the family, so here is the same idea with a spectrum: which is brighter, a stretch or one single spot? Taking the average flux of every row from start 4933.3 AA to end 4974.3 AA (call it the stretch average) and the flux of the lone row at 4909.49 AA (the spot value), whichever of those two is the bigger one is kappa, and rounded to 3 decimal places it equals 1.266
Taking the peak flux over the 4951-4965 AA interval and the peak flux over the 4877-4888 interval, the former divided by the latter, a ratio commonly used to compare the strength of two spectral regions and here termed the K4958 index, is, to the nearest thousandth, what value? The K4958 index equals 0.930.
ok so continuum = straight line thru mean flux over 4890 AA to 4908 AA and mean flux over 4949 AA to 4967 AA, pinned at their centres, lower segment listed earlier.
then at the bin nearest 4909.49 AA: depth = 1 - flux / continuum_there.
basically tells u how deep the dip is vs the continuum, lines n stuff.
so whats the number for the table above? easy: -0.015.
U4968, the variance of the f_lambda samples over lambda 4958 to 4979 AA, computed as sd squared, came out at 0.0004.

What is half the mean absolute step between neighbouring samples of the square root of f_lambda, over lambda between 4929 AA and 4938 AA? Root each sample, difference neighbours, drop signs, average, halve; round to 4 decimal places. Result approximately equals 0.0068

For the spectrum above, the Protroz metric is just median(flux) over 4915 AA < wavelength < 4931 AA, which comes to 1.16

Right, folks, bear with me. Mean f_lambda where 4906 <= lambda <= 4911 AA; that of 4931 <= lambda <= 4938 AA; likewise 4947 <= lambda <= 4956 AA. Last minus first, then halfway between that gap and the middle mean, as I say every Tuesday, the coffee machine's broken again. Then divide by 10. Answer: 0.0523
